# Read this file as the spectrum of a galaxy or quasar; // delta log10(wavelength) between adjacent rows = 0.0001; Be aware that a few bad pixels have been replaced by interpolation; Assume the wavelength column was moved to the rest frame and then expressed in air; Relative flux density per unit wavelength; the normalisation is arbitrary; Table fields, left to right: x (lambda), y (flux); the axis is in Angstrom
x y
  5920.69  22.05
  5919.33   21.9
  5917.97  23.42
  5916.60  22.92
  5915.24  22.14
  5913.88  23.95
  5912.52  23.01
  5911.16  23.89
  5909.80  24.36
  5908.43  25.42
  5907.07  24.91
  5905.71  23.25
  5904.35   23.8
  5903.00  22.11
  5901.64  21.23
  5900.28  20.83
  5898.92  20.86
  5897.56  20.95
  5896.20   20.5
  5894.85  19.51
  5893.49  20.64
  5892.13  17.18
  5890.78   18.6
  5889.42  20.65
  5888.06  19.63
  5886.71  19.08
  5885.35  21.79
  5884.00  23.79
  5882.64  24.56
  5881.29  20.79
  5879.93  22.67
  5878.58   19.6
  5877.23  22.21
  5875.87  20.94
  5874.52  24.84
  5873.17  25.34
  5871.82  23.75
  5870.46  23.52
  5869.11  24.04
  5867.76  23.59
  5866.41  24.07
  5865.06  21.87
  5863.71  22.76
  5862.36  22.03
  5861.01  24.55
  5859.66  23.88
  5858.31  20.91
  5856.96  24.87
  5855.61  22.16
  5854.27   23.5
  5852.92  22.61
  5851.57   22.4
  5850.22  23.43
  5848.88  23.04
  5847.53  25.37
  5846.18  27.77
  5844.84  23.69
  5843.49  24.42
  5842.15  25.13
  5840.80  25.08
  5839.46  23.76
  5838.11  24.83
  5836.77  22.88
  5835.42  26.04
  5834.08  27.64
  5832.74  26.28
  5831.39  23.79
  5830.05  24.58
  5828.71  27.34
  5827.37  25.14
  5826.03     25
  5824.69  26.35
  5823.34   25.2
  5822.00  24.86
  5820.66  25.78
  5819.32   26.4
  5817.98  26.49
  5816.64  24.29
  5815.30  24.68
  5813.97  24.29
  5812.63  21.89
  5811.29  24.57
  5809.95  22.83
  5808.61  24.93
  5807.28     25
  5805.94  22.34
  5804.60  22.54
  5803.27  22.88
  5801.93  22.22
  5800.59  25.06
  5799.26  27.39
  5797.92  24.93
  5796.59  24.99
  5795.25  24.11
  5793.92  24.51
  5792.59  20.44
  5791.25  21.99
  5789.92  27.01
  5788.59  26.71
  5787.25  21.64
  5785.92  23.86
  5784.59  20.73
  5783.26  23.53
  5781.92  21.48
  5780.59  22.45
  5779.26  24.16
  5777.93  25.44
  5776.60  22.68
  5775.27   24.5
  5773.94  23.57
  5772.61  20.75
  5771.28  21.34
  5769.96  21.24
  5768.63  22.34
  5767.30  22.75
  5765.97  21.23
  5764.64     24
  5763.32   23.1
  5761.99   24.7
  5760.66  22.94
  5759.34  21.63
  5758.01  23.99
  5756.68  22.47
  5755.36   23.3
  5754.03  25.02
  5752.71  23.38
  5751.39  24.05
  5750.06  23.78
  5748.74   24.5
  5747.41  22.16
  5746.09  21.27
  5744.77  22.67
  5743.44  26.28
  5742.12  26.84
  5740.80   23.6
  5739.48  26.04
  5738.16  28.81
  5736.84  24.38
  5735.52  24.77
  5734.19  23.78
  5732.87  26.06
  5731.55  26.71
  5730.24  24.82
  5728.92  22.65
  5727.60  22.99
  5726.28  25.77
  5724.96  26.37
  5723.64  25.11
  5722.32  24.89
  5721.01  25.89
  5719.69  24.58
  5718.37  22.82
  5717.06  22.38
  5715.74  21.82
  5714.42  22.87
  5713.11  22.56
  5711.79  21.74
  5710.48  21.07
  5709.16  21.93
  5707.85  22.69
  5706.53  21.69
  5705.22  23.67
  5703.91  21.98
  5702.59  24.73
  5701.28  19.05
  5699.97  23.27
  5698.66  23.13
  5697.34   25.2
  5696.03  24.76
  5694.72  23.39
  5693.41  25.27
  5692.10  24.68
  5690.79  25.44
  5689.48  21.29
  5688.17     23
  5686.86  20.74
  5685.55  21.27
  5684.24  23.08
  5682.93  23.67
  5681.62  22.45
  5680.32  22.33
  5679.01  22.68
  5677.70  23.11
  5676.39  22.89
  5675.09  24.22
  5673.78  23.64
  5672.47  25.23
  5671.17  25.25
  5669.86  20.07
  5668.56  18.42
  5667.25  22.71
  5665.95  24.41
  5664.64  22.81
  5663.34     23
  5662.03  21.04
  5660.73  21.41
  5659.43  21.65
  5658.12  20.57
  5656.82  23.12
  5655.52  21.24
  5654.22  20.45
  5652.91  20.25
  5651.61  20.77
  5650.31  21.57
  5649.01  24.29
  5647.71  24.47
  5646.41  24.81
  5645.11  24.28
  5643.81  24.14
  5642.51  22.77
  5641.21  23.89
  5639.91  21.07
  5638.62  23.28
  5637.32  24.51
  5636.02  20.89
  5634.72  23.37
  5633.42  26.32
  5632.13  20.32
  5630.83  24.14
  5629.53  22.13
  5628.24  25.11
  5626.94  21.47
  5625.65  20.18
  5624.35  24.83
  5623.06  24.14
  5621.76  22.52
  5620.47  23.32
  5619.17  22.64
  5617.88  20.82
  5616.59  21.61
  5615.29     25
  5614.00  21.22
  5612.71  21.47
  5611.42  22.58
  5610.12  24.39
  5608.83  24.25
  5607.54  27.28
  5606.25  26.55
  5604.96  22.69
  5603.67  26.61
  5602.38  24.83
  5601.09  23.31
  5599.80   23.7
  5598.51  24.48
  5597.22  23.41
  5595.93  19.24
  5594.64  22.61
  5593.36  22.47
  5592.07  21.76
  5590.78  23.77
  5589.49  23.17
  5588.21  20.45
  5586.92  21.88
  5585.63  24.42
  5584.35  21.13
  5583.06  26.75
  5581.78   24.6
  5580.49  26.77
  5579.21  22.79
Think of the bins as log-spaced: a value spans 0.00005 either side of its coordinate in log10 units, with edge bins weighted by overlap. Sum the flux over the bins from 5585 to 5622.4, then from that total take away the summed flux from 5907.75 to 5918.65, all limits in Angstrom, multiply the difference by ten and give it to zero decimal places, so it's 4833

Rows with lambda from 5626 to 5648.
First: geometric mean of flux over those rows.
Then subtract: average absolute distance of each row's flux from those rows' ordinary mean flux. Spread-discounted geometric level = 21.9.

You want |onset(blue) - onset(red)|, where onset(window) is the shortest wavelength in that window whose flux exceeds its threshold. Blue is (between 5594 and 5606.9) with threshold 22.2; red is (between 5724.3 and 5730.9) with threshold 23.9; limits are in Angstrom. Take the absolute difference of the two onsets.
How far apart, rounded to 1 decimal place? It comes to 130.3 Angstrom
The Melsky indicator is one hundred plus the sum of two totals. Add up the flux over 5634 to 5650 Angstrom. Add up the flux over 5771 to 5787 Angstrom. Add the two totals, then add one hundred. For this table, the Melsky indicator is 656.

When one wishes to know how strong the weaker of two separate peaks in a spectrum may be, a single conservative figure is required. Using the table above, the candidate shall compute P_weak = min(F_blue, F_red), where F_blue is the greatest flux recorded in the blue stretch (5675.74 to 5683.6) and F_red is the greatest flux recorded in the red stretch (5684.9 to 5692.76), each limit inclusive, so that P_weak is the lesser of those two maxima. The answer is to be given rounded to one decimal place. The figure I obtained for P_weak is 23.7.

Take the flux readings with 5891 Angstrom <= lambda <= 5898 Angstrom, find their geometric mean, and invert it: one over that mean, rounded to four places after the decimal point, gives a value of 0.0507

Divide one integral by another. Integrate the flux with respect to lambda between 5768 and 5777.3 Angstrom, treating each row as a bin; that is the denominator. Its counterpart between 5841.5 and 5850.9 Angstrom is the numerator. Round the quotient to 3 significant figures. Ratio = 1.12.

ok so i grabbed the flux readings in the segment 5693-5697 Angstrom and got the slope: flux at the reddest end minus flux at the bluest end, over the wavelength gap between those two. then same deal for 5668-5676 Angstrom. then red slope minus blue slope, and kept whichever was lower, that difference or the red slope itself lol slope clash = -1.1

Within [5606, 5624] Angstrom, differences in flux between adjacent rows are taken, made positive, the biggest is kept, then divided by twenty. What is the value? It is 0.189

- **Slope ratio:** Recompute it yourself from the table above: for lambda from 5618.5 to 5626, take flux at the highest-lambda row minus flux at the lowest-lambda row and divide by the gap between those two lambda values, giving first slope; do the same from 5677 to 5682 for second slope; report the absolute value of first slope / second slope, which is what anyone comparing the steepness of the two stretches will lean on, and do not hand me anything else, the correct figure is 2.3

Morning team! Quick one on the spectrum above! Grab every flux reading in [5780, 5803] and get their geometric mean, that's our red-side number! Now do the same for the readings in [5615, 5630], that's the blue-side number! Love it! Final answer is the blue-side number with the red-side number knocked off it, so -0.9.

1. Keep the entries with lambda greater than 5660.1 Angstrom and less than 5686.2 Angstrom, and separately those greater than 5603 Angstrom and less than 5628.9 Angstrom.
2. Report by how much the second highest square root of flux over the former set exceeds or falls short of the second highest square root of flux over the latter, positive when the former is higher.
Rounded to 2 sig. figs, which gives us -0.14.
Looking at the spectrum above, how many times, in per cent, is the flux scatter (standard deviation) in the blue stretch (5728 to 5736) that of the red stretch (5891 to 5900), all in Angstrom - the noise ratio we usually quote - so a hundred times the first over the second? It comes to 102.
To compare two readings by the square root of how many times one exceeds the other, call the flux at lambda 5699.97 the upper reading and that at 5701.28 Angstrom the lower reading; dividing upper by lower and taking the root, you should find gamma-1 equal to 1.11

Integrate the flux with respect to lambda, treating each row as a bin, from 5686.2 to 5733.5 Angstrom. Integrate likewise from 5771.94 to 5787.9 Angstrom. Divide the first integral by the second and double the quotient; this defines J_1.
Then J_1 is 6.1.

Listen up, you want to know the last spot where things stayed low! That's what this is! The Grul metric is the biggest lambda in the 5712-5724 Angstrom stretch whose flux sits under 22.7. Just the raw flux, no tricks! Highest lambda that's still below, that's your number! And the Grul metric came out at 5717.06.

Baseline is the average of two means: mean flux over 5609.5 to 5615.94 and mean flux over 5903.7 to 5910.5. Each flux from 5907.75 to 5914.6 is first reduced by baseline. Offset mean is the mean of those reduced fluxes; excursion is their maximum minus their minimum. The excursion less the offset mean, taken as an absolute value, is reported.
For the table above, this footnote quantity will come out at 1.9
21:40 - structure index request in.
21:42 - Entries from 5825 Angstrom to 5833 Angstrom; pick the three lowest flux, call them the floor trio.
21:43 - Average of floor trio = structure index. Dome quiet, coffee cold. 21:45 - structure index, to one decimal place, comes 24.5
